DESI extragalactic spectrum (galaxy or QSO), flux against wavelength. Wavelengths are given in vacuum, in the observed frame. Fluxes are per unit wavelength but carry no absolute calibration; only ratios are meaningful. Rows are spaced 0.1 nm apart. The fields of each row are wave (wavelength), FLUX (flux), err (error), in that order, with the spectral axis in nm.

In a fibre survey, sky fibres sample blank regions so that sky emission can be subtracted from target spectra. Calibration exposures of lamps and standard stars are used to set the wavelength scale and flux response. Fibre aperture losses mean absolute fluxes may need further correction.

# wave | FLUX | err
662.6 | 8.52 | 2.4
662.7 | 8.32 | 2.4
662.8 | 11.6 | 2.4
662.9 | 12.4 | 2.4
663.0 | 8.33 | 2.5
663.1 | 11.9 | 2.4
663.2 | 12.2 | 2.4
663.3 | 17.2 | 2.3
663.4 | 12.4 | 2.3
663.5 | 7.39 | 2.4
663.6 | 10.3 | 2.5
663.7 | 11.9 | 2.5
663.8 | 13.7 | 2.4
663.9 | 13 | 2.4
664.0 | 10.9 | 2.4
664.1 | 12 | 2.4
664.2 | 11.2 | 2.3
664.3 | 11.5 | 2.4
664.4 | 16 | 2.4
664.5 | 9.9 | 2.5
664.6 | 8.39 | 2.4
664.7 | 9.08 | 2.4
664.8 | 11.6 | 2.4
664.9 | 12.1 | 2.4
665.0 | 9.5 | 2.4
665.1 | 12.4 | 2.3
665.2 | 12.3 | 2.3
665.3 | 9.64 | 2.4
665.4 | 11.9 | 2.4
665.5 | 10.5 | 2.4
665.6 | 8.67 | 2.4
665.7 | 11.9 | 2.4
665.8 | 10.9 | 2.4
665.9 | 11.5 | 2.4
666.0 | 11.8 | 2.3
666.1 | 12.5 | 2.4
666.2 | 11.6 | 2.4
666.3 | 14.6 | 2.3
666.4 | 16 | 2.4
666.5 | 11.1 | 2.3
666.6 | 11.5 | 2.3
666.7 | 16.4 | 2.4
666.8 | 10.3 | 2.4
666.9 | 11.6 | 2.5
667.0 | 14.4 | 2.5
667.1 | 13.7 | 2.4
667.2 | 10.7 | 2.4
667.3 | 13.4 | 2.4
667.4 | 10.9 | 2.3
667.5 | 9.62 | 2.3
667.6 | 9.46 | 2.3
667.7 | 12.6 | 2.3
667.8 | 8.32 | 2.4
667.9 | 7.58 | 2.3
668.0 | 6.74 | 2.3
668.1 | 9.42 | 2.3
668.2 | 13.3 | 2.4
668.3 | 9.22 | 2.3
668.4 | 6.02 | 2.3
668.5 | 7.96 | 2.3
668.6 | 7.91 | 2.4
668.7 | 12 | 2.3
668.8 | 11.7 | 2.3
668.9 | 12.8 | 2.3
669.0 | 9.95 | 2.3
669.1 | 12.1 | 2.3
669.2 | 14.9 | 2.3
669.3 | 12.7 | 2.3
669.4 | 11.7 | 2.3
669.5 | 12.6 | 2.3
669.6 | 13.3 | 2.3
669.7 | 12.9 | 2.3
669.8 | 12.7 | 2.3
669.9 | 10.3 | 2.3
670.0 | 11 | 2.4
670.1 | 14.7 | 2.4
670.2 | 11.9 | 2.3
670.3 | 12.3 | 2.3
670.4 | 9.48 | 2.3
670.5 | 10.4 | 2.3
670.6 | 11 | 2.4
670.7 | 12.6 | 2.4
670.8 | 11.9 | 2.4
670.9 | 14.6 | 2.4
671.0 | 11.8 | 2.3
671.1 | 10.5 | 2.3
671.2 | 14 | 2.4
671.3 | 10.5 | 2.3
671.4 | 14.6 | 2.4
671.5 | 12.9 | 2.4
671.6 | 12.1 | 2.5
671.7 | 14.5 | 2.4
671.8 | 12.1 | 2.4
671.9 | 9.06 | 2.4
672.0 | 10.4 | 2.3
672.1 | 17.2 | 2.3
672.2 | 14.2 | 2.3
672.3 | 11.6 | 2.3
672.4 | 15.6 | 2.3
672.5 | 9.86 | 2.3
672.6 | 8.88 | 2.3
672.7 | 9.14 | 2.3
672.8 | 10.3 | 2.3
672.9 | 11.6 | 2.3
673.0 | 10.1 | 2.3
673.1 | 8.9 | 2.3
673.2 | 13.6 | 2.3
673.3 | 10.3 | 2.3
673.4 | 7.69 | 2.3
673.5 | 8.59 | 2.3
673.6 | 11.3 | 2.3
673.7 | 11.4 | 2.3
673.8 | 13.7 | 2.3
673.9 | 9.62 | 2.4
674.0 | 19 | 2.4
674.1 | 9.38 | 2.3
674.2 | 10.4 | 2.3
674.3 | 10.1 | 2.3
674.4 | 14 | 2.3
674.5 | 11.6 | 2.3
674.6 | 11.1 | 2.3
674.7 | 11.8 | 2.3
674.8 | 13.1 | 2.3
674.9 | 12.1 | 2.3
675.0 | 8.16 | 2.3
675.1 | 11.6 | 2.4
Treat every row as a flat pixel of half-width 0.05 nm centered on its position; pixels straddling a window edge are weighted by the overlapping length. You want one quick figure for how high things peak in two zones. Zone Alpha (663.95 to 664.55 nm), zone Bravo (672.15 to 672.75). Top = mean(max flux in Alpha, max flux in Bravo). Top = 15.8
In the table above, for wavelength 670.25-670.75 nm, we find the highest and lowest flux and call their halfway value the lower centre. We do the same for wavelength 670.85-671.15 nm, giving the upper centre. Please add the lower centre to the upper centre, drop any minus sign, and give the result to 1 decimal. 23.6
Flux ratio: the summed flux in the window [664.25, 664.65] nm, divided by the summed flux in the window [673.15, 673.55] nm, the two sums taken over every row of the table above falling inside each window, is 1.14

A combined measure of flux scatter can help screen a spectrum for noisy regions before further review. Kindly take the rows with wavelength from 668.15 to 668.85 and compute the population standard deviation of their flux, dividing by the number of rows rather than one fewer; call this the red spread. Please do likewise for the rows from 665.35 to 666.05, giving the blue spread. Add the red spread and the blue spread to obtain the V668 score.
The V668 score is 3.54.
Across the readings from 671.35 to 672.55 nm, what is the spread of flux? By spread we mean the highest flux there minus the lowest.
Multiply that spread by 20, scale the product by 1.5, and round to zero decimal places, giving 244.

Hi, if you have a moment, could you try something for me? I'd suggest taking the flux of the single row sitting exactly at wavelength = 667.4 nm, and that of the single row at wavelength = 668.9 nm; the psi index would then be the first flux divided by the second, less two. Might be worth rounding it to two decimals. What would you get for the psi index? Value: -1.15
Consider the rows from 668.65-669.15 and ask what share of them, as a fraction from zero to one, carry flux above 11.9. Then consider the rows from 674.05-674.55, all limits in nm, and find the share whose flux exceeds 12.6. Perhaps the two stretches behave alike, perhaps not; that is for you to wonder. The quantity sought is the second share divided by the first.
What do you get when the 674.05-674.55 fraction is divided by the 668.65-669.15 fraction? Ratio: 0.3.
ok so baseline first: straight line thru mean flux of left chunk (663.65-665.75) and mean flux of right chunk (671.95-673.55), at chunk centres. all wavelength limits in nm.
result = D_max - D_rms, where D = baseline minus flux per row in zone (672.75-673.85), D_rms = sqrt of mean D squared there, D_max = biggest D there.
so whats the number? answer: 1.5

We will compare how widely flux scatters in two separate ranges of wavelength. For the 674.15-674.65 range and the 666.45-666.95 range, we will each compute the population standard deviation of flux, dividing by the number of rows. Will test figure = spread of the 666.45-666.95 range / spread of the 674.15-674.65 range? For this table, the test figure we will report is 1.56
